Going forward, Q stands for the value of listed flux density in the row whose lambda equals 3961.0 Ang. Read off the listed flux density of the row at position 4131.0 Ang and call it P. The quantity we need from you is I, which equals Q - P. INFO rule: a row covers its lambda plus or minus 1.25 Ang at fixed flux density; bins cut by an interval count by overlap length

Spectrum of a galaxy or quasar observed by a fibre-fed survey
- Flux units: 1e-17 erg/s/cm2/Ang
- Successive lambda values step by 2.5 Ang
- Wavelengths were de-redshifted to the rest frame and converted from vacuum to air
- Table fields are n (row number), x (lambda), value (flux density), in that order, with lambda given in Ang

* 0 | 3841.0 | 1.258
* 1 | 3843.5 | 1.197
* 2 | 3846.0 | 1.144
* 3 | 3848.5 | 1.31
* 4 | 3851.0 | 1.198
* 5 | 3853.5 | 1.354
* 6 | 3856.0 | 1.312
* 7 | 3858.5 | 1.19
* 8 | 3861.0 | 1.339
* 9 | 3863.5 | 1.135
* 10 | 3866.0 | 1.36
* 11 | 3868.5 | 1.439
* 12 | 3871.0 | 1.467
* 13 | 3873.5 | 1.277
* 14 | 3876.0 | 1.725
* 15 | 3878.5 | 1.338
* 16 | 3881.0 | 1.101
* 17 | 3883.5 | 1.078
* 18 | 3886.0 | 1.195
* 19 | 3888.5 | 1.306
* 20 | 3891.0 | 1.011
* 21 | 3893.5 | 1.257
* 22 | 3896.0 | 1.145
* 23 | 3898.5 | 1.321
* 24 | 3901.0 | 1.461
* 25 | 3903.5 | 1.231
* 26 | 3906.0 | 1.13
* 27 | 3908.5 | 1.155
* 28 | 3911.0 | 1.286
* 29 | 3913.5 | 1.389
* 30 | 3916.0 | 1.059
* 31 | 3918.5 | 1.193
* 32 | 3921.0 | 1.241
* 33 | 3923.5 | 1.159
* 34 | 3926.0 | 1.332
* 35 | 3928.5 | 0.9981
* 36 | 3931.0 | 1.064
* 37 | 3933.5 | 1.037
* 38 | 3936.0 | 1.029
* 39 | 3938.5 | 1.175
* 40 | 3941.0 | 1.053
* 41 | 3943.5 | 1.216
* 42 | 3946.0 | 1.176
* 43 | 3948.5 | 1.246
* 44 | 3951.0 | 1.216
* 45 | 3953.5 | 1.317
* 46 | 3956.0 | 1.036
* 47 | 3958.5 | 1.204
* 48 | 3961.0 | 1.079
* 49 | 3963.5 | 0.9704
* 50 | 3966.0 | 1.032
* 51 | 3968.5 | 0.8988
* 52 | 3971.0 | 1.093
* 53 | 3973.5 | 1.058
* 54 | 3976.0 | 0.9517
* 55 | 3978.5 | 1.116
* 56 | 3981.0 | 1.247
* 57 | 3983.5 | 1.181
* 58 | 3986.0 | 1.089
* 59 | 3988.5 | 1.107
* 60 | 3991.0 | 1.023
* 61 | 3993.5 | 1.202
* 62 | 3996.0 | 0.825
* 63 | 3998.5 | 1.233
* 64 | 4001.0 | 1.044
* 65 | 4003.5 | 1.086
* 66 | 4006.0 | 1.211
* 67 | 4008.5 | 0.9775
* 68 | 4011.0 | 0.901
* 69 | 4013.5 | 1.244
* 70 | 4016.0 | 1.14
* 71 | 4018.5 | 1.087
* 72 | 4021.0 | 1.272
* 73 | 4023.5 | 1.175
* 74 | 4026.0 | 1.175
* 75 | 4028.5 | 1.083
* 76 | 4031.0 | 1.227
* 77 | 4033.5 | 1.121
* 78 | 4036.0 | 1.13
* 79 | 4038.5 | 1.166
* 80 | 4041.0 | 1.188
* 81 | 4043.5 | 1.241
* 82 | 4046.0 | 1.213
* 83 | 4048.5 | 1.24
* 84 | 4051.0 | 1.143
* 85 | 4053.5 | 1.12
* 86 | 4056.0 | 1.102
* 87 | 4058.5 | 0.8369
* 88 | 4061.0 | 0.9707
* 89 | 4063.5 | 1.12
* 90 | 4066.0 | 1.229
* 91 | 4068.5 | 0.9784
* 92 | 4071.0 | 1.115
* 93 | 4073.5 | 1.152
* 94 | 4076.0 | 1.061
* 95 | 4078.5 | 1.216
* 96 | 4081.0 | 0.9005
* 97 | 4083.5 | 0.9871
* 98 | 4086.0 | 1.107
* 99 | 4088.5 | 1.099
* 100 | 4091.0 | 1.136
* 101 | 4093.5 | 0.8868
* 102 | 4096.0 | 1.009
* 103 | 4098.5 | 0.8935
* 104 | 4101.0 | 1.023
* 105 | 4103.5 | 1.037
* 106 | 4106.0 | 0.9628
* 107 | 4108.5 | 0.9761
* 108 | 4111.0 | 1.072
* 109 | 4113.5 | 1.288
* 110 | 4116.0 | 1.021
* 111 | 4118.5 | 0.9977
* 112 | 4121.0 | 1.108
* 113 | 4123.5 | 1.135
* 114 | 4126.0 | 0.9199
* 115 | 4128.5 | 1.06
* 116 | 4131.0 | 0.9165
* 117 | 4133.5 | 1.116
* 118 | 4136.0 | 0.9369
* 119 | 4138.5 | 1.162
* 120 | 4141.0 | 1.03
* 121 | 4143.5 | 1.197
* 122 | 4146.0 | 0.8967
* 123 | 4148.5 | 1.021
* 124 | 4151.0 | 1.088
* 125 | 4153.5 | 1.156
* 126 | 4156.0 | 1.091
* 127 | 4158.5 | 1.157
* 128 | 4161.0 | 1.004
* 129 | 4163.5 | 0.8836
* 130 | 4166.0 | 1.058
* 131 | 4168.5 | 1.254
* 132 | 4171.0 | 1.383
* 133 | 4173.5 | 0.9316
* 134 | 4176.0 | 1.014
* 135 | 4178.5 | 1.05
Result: 0.16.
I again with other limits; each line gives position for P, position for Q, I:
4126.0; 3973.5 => 0.14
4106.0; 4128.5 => 0.10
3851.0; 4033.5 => -0.08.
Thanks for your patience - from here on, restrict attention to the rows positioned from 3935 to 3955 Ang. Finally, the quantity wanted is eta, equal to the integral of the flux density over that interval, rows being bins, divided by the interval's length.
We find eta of 1.18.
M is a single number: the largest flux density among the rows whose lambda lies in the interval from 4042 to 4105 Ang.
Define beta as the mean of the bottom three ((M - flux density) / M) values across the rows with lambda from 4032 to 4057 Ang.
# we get 0.008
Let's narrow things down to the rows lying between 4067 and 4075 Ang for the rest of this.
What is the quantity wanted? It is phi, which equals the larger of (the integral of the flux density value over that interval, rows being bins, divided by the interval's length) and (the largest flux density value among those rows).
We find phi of 1.15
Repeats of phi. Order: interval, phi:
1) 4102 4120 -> 1.29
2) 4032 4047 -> 1.24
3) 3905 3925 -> 1.39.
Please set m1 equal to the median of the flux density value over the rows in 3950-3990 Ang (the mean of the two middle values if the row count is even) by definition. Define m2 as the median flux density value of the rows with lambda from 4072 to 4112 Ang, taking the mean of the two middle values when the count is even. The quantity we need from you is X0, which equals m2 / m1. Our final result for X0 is 0.94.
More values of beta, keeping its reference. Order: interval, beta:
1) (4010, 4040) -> -0.005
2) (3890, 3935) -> -0.123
